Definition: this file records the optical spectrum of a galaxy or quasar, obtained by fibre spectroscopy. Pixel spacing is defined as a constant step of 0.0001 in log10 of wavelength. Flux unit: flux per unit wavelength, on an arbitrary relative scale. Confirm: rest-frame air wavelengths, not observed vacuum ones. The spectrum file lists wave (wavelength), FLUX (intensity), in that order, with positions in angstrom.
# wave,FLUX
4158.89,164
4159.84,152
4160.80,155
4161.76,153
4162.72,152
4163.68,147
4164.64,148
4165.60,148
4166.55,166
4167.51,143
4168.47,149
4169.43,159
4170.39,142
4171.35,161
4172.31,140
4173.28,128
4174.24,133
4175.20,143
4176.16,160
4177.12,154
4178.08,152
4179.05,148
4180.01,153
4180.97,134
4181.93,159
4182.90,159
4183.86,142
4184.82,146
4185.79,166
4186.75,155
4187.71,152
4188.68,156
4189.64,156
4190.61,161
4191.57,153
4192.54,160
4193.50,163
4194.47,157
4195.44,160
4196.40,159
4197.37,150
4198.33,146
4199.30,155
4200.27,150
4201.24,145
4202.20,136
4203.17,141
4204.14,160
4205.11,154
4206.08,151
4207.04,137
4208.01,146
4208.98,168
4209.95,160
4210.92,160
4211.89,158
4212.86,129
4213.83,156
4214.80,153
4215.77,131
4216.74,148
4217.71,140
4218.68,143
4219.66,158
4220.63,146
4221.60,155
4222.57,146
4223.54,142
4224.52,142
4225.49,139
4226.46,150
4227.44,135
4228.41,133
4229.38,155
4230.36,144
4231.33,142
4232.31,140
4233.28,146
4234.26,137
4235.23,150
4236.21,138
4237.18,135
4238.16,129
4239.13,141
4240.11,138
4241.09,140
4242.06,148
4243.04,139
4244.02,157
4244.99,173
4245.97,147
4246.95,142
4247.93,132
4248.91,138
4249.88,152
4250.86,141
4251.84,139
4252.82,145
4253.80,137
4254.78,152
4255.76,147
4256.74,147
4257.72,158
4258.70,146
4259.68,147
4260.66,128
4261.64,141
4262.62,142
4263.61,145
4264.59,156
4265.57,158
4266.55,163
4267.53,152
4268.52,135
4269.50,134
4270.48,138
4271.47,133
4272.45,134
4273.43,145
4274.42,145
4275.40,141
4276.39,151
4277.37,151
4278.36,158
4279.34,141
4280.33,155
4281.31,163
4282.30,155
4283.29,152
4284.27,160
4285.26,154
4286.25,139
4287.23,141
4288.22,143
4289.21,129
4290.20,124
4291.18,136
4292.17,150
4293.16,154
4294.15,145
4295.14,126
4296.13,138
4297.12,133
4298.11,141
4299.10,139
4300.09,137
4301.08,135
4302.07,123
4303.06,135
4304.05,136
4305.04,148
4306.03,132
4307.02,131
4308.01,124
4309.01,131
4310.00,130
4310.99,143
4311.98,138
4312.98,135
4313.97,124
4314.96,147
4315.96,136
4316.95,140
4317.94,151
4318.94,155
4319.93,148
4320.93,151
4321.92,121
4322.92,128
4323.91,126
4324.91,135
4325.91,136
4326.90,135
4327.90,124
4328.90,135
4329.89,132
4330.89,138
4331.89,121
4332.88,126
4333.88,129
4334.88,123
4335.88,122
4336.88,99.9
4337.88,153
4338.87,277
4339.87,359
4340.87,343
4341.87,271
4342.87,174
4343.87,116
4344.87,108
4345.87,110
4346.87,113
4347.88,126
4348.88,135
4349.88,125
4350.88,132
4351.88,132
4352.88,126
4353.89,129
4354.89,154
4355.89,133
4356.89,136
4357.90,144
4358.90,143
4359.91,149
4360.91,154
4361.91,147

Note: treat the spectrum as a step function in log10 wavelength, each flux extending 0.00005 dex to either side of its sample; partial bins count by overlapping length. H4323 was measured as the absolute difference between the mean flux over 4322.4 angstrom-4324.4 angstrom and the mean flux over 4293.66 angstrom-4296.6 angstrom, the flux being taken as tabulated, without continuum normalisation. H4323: 9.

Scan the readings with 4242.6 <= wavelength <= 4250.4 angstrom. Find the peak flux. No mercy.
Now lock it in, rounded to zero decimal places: 173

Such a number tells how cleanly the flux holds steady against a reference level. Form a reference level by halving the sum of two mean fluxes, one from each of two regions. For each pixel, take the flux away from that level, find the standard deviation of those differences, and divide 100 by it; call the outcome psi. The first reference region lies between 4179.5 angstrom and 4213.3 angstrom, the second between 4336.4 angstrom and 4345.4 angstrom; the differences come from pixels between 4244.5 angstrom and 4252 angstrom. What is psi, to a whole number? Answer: 8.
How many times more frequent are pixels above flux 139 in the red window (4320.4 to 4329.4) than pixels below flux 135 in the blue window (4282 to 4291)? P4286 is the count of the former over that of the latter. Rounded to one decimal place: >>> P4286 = 0.5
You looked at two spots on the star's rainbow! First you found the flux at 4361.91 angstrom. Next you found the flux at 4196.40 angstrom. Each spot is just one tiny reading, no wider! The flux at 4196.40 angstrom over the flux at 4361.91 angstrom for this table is 1.08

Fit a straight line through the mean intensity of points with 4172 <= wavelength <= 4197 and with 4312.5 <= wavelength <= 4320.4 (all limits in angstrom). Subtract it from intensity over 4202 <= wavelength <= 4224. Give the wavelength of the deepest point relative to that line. 4212.86 angstrom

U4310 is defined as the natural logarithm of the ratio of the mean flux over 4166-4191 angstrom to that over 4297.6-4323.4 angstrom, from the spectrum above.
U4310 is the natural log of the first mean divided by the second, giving 0.10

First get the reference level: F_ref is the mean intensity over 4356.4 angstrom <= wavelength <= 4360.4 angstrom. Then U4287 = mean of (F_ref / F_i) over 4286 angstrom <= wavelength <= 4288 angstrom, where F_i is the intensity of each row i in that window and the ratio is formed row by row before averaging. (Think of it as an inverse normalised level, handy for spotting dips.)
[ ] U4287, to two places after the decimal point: 1.02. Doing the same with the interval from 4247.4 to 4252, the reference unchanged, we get 1.02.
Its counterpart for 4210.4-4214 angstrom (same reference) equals 0.96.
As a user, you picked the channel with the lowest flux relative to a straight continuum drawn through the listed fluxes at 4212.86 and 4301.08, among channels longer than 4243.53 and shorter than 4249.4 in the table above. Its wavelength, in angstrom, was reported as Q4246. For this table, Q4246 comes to 4247.93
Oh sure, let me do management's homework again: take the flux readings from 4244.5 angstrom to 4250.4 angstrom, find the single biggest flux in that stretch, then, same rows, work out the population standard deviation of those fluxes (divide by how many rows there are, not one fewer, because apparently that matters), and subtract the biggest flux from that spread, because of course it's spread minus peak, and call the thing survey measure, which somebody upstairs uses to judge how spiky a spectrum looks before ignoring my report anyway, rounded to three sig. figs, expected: -160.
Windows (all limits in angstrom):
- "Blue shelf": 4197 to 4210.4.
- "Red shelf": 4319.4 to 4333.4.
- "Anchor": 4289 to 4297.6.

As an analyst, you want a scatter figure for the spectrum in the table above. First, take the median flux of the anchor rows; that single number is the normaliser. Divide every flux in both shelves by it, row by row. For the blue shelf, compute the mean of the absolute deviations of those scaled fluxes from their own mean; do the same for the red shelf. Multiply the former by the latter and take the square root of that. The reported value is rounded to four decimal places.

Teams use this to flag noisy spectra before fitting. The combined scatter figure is 0.0518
